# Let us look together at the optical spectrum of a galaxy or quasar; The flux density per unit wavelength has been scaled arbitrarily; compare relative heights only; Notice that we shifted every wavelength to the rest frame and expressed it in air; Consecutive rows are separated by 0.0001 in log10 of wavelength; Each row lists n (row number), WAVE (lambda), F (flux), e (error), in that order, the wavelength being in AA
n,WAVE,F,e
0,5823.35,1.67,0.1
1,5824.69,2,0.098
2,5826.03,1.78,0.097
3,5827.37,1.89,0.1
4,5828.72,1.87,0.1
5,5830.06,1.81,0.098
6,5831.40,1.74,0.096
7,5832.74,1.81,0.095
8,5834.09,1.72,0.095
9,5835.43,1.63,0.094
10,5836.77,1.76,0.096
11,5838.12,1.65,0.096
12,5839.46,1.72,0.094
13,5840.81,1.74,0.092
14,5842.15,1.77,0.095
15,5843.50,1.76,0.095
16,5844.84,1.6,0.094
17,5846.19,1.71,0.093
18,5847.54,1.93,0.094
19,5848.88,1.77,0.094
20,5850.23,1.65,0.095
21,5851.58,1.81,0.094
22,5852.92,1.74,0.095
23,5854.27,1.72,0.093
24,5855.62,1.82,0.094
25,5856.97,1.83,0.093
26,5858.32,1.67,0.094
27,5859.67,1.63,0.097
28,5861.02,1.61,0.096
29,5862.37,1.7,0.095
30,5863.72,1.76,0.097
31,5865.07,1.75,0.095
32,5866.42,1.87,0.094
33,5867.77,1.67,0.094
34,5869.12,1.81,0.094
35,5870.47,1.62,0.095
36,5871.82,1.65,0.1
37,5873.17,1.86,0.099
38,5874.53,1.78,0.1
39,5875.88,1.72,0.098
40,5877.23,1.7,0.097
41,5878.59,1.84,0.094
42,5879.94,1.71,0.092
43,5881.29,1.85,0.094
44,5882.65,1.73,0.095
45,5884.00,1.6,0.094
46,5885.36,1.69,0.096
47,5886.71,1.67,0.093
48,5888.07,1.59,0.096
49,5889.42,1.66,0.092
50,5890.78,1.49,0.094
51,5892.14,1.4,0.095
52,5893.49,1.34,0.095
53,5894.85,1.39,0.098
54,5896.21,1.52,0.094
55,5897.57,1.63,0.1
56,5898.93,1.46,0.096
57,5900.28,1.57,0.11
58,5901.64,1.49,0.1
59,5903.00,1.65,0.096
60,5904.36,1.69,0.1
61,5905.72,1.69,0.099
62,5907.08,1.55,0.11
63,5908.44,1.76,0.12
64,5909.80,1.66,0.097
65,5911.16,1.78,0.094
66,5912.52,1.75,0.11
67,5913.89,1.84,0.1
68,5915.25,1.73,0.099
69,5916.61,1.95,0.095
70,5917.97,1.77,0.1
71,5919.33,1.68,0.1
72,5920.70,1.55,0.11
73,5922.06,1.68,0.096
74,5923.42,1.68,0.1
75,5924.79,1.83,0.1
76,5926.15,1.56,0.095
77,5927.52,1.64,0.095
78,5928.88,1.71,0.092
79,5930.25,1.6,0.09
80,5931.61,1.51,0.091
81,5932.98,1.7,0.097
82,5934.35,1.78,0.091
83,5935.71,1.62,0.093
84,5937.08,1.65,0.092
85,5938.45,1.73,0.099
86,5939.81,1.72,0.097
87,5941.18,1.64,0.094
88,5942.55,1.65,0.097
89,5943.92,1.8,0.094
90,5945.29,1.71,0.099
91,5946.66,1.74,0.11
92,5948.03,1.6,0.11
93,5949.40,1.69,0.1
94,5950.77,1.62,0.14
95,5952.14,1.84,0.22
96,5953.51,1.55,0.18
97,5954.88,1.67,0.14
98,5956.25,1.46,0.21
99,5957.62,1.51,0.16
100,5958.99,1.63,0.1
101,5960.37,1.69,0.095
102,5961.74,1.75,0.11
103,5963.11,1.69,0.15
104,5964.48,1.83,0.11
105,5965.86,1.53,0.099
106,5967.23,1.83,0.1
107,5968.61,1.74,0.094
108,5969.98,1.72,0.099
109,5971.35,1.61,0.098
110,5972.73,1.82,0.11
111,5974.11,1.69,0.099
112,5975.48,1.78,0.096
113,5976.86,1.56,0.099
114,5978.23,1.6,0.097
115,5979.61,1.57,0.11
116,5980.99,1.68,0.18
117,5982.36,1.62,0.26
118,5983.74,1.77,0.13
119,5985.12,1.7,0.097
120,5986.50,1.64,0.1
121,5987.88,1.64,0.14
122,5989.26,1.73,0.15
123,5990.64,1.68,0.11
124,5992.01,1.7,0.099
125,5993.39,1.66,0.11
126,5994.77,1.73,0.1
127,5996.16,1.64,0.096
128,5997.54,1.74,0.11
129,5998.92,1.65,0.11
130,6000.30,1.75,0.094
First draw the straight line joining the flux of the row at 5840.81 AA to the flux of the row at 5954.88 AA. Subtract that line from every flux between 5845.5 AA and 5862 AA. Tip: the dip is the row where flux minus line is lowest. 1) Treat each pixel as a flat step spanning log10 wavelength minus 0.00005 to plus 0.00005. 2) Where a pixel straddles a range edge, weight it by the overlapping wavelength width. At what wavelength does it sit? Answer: 5861.02 AA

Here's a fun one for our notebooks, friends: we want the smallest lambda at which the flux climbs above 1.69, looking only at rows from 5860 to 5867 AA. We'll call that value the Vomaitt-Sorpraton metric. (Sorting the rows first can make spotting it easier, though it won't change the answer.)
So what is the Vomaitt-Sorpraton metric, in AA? 5862.37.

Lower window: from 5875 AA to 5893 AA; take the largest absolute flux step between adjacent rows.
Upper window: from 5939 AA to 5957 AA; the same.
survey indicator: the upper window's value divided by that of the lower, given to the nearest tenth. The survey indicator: 1.7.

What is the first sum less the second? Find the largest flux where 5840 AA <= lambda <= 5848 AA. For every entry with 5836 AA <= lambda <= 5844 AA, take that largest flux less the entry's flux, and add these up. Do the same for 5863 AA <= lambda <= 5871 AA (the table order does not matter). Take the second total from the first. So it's 0.1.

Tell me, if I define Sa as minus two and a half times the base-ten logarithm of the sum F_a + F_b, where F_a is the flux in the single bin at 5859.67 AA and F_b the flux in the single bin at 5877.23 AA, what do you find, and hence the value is -1.31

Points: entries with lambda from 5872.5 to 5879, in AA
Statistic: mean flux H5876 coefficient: 1.78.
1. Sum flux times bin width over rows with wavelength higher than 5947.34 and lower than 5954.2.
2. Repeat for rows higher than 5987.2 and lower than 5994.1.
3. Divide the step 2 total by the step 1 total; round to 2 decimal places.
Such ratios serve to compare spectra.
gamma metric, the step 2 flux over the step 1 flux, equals 1.02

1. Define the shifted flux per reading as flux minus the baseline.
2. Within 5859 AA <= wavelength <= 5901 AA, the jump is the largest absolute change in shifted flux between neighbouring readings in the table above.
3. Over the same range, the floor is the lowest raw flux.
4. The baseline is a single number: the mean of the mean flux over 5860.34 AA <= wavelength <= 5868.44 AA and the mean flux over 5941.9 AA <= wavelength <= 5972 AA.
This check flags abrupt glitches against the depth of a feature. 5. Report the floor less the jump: 1.130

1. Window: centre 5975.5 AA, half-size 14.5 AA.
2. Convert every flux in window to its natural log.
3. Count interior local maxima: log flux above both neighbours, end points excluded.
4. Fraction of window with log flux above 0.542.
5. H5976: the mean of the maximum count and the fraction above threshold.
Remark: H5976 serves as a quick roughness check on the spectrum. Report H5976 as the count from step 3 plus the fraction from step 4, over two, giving 3.7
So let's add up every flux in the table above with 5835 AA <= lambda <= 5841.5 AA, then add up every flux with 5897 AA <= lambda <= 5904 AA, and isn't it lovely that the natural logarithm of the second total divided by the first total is -0.086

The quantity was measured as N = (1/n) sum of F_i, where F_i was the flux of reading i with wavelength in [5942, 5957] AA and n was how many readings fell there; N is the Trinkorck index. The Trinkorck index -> 1.67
